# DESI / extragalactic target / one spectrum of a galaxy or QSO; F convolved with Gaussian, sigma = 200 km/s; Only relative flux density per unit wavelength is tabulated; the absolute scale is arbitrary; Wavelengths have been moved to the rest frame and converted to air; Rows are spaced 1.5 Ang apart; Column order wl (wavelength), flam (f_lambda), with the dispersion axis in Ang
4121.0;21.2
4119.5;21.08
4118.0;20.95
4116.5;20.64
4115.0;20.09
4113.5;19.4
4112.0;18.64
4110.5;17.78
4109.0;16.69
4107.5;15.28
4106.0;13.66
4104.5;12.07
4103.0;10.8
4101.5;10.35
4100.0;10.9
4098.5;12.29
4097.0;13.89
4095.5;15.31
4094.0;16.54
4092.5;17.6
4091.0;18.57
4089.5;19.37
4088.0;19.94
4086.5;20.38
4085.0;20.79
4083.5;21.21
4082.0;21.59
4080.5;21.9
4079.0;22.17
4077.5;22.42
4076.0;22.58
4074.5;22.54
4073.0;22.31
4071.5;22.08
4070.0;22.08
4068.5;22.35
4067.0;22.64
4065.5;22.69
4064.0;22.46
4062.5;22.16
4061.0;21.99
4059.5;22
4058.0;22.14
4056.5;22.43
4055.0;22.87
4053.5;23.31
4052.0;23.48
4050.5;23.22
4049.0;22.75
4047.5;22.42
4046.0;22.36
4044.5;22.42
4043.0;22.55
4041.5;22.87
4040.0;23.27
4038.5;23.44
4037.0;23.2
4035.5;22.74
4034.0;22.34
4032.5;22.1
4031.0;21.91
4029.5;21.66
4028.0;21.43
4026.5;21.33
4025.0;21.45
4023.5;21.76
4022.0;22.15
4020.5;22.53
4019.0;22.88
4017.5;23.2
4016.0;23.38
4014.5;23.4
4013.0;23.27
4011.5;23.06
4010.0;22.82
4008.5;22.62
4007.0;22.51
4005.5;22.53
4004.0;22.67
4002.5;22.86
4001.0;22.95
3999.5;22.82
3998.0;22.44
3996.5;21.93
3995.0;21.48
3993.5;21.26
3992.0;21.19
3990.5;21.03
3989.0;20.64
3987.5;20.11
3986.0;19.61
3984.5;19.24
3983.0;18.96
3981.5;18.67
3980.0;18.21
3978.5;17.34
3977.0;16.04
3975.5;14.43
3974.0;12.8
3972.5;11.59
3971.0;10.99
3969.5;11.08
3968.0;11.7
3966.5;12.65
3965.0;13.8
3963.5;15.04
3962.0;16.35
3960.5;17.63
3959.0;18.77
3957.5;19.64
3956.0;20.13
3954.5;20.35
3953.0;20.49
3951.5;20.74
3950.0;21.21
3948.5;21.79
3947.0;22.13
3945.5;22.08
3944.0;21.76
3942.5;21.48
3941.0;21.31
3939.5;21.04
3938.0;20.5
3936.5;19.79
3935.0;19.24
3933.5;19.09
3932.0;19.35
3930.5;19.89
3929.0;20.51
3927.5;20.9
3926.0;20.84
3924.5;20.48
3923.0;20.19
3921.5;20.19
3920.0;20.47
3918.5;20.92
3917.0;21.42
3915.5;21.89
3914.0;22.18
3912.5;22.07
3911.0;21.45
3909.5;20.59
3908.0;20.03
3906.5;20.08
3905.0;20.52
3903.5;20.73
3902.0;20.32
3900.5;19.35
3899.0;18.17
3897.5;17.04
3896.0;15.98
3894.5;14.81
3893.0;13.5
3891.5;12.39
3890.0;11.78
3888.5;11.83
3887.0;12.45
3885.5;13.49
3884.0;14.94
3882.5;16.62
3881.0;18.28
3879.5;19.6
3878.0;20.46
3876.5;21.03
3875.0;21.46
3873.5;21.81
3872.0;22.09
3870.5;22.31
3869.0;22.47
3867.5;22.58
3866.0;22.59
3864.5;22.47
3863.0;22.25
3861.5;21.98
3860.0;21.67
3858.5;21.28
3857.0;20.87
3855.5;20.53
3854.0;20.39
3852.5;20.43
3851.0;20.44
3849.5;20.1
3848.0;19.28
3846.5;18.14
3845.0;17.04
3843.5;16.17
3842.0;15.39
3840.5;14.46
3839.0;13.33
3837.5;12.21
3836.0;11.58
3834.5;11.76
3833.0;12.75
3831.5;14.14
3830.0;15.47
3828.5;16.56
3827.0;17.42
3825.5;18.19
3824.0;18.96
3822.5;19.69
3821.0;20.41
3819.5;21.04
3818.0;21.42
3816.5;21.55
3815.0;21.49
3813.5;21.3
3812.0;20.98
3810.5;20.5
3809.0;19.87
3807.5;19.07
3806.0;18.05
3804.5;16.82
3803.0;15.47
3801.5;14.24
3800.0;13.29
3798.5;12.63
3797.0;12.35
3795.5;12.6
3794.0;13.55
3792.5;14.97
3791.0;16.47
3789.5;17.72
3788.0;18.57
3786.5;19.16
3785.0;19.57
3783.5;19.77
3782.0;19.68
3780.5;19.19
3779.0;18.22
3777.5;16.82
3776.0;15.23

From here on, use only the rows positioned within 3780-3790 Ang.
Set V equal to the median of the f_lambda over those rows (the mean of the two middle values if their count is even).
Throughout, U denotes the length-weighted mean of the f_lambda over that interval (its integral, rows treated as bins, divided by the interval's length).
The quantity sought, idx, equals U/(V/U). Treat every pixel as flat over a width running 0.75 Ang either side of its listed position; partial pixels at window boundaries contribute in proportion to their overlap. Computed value 19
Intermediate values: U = 19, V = 19.2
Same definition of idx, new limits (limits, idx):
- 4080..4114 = 16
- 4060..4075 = 22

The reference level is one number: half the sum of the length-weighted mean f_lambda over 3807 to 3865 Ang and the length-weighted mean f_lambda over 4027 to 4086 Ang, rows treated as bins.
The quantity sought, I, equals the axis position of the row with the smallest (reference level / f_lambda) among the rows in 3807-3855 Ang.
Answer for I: 3816.5 Ang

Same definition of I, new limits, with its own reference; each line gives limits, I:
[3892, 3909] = 3903.5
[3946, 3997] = 3947.0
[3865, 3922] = 3866.0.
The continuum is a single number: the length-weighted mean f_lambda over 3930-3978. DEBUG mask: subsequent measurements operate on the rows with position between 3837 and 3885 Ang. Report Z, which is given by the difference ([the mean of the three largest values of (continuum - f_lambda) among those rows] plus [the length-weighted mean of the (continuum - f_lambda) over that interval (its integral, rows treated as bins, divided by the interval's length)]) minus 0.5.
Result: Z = 3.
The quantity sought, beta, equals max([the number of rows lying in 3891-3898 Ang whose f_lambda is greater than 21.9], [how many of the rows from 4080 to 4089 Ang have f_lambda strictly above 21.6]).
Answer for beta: 1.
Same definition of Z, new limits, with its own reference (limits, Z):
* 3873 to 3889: 5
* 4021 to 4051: -8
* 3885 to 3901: 9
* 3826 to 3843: 9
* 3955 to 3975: 9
